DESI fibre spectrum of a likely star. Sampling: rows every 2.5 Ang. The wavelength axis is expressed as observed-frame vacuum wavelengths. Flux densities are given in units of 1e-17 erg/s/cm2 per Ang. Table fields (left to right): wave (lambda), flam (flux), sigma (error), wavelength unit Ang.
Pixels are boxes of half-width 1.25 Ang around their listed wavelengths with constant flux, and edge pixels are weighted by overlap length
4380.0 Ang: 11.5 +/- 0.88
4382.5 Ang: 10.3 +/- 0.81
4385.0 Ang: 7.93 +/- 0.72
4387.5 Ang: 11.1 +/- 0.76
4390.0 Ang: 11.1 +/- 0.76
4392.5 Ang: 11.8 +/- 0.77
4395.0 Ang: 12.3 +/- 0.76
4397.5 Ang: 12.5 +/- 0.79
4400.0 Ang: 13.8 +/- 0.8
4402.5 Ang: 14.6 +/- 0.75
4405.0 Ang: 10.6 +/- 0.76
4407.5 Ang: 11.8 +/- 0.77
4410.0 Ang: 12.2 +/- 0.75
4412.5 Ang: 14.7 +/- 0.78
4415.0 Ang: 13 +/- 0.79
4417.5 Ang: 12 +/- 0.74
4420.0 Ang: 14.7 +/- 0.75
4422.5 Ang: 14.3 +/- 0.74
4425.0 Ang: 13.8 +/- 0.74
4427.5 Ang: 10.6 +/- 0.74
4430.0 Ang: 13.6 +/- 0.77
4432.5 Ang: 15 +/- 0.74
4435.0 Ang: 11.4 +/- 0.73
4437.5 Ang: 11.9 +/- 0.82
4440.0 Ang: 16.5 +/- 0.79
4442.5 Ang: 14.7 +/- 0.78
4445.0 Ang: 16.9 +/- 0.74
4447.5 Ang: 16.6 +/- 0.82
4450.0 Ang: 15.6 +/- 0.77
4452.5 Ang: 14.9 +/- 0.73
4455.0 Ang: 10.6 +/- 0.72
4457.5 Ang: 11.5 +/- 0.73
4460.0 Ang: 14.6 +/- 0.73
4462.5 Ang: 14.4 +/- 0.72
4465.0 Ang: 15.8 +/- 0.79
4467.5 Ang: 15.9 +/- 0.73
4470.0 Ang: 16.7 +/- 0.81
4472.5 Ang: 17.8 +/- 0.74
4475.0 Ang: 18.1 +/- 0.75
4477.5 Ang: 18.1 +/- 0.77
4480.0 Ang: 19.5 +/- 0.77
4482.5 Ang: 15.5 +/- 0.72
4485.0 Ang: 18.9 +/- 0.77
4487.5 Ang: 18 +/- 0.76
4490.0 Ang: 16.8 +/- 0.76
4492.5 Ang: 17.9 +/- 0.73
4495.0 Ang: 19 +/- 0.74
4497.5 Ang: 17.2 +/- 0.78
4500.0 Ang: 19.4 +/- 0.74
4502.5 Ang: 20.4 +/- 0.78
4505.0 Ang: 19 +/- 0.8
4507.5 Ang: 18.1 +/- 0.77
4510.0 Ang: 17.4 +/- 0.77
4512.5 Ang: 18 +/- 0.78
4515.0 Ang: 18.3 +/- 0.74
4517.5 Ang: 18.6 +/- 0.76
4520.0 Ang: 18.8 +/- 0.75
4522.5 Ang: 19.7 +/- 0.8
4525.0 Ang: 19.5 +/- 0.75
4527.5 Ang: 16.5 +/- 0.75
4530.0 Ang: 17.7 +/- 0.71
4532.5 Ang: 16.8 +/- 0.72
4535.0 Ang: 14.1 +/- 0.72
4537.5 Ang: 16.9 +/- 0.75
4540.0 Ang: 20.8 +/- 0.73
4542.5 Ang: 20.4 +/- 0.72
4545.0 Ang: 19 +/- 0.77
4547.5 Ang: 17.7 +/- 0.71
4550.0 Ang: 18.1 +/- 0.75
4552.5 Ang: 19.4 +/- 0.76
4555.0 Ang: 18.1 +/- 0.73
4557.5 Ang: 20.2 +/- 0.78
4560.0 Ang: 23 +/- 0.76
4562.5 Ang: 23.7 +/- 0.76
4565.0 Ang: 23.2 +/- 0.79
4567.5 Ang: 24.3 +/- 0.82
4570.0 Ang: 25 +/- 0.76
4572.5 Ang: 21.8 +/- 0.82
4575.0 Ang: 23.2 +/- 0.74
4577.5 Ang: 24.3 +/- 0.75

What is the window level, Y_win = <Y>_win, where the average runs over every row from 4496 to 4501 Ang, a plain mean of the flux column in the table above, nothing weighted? 18.3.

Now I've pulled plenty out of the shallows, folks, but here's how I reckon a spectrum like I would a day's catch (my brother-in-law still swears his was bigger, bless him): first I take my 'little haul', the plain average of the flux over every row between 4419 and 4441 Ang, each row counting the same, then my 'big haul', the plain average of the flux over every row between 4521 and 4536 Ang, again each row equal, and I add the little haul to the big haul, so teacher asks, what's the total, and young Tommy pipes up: 30.9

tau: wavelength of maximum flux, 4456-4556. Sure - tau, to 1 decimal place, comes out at 4540.0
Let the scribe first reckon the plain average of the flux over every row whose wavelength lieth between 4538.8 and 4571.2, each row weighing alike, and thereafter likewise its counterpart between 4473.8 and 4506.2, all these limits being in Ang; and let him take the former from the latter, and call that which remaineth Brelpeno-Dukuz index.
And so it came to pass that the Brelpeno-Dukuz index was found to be -3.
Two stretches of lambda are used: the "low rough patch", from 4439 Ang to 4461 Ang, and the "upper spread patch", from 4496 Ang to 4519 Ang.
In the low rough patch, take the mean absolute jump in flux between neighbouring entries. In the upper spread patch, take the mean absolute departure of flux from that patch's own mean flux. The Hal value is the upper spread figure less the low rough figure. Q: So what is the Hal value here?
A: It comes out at -1.0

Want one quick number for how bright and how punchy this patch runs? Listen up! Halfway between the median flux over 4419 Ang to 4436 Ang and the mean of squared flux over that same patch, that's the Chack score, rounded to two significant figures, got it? 97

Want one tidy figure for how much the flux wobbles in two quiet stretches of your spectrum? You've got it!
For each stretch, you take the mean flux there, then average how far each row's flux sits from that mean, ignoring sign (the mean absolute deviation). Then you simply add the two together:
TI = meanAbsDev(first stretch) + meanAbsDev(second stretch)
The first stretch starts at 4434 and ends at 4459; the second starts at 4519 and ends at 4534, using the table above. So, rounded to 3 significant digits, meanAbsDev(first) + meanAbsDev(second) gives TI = 3.33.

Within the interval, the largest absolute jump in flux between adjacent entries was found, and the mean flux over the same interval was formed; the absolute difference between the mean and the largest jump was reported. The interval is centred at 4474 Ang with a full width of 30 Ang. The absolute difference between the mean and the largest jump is 13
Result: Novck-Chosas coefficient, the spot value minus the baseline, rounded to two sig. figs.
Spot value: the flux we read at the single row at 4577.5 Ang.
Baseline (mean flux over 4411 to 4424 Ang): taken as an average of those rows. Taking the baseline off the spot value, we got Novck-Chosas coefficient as 11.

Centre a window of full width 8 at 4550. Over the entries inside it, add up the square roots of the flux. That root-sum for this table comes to 12.9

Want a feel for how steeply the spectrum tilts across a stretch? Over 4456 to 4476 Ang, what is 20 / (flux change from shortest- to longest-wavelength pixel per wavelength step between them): 53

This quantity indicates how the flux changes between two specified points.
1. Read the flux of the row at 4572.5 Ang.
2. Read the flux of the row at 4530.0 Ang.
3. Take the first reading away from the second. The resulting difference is -4.1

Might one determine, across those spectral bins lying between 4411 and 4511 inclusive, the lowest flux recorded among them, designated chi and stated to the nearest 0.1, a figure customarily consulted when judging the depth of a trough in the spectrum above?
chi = 10.6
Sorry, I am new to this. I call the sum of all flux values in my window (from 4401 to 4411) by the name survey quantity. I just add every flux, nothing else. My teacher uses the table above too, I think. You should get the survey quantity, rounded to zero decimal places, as 49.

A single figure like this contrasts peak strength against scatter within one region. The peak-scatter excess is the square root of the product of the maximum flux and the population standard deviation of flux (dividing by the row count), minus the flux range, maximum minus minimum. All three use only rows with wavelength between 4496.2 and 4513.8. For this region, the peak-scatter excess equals 1.5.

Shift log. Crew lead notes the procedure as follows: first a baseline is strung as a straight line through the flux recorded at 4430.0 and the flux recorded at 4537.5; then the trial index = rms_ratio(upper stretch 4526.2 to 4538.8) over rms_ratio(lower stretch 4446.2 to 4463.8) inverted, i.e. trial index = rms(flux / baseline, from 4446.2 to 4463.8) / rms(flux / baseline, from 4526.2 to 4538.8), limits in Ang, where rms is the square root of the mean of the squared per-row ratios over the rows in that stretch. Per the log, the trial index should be 1.01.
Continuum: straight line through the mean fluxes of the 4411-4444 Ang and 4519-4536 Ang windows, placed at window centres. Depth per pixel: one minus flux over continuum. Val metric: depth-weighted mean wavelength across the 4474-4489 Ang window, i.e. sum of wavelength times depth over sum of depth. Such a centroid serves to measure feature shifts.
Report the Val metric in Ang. 4480.7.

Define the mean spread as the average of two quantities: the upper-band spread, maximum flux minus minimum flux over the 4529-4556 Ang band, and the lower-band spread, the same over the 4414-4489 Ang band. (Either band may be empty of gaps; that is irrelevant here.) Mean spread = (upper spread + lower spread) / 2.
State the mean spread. 7.8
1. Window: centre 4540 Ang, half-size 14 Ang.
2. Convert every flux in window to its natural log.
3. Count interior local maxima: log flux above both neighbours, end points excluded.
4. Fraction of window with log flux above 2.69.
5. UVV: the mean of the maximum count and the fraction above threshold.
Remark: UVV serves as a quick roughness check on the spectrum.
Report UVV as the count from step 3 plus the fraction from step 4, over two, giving 1.5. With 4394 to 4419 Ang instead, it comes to 1.0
